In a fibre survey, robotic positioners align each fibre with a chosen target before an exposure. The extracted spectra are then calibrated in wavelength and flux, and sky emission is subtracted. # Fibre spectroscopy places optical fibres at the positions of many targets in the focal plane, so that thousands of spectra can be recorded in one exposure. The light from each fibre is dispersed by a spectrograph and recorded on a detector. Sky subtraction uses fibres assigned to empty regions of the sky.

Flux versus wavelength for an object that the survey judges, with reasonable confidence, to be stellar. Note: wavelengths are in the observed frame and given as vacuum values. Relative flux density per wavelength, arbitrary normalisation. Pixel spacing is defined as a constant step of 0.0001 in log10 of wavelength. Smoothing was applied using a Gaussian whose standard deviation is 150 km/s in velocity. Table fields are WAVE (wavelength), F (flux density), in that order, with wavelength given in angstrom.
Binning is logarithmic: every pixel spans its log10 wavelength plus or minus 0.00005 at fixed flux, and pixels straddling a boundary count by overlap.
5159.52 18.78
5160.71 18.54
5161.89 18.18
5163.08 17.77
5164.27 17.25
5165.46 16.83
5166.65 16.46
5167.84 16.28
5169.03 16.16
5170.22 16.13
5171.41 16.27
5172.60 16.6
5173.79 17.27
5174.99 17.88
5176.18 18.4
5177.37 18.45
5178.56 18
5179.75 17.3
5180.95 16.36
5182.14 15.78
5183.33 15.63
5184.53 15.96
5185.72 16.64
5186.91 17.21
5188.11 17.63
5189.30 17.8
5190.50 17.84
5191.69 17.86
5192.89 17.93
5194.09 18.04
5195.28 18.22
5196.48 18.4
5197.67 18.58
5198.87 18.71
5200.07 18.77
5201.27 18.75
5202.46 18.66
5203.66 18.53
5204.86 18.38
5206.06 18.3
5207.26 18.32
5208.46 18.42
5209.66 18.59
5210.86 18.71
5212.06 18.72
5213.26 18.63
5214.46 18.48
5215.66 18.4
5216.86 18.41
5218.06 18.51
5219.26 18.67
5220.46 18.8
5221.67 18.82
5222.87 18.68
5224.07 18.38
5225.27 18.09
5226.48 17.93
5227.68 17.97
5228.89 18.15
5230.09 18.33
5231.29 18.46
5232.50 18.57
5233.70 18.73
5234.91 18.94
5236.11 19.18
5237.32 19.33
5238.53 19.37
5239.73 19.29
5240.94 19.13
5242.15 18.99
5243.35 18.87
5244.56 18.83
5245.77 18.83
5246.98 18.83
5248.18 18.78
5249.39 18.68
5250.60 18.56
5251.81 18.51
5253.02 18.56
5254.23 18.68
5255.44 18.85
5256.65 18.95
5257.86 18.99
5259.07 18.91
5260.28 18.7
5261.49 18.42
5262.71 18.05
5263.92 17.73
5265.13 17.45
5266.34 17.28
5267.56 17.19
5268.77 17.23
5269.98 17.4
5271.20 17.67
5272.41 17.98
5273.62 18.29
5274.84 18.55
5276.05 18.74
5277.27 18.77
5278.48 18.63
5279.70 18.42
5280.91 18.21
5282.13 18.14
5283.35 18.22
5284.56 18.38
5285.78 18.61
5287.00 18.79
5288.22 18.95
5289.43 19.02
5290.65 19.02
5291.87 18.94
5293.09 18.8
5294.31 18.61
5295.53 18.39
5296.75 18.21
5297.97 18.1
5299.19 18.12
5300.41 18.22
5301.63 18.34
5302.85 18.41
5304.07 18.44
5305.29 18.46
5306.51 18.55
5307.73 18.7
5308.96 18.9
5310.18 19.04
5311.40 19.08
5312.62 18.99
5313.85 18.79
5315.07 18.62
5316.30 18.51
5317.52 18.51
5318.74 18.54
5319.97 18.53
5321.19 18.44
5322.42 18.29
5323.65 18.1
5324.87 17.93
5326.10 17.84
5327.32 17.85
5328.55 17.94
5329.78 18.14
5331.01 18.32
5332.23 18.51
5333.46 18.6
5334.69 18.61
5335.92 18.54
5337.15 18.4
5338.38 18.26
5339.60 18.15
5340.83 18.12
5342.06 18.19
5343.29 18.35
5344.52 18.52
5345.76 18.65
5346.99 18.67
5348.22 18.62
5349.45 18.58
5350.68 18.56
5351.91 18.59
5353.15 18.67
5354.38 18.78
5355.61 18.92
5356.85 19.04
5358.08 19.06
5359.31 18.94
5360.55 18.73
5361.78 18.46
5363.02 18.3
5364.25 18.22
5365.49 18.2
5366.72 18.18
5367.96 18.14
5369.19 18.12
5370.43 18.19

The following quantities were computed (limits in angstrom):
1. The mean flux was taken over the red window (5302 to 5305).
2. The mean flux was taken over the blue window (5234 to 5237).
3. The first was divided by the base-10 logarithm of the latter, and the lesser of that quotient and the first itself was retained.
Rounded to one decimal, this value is 14.4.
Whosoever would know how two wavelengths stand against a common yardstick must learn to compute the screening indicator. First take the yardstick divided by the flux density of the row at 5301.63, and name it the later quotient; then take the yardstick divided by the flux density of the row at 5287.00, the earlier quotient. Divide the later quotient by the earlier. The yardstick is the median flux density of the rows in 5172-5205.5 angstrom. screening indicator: 1.025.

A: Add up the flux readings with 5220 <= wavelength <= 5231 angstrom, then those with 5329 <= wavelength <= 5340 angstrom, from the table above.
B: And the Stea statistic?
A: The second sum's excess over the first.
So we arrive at 0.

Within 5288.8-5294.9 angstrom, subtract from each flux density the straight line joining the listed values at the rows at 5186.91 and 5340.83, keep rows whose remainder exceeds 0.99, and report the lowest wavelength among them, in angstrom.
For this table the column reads 5289.43 angstrom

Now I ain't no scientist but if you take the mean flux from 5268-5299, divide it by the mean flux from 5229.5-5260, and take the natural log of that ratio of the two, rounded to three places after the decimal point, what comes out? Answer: -0.024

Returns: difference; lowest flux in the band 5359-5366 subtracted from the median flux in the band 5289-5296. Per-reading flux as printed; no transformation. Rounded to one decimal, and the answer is 0.7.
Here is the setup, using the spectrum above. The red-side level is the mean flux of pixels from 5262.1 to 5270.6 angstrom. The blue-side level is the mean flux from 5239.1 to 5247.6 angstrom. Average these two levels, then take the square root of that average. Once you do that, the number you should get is 4.27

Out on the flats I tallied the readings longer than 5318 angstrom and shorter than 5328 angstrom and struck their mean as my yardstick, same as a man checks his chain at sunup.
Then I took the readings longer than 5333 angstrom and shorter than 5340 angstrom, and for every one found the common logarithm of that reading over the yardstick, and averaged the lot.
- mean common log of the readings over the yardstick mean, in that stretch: 0.0056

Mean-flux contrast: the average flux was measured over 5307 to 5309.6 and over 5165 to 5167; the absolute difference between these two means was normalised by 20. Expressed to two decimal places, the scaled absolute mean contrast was 0.11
